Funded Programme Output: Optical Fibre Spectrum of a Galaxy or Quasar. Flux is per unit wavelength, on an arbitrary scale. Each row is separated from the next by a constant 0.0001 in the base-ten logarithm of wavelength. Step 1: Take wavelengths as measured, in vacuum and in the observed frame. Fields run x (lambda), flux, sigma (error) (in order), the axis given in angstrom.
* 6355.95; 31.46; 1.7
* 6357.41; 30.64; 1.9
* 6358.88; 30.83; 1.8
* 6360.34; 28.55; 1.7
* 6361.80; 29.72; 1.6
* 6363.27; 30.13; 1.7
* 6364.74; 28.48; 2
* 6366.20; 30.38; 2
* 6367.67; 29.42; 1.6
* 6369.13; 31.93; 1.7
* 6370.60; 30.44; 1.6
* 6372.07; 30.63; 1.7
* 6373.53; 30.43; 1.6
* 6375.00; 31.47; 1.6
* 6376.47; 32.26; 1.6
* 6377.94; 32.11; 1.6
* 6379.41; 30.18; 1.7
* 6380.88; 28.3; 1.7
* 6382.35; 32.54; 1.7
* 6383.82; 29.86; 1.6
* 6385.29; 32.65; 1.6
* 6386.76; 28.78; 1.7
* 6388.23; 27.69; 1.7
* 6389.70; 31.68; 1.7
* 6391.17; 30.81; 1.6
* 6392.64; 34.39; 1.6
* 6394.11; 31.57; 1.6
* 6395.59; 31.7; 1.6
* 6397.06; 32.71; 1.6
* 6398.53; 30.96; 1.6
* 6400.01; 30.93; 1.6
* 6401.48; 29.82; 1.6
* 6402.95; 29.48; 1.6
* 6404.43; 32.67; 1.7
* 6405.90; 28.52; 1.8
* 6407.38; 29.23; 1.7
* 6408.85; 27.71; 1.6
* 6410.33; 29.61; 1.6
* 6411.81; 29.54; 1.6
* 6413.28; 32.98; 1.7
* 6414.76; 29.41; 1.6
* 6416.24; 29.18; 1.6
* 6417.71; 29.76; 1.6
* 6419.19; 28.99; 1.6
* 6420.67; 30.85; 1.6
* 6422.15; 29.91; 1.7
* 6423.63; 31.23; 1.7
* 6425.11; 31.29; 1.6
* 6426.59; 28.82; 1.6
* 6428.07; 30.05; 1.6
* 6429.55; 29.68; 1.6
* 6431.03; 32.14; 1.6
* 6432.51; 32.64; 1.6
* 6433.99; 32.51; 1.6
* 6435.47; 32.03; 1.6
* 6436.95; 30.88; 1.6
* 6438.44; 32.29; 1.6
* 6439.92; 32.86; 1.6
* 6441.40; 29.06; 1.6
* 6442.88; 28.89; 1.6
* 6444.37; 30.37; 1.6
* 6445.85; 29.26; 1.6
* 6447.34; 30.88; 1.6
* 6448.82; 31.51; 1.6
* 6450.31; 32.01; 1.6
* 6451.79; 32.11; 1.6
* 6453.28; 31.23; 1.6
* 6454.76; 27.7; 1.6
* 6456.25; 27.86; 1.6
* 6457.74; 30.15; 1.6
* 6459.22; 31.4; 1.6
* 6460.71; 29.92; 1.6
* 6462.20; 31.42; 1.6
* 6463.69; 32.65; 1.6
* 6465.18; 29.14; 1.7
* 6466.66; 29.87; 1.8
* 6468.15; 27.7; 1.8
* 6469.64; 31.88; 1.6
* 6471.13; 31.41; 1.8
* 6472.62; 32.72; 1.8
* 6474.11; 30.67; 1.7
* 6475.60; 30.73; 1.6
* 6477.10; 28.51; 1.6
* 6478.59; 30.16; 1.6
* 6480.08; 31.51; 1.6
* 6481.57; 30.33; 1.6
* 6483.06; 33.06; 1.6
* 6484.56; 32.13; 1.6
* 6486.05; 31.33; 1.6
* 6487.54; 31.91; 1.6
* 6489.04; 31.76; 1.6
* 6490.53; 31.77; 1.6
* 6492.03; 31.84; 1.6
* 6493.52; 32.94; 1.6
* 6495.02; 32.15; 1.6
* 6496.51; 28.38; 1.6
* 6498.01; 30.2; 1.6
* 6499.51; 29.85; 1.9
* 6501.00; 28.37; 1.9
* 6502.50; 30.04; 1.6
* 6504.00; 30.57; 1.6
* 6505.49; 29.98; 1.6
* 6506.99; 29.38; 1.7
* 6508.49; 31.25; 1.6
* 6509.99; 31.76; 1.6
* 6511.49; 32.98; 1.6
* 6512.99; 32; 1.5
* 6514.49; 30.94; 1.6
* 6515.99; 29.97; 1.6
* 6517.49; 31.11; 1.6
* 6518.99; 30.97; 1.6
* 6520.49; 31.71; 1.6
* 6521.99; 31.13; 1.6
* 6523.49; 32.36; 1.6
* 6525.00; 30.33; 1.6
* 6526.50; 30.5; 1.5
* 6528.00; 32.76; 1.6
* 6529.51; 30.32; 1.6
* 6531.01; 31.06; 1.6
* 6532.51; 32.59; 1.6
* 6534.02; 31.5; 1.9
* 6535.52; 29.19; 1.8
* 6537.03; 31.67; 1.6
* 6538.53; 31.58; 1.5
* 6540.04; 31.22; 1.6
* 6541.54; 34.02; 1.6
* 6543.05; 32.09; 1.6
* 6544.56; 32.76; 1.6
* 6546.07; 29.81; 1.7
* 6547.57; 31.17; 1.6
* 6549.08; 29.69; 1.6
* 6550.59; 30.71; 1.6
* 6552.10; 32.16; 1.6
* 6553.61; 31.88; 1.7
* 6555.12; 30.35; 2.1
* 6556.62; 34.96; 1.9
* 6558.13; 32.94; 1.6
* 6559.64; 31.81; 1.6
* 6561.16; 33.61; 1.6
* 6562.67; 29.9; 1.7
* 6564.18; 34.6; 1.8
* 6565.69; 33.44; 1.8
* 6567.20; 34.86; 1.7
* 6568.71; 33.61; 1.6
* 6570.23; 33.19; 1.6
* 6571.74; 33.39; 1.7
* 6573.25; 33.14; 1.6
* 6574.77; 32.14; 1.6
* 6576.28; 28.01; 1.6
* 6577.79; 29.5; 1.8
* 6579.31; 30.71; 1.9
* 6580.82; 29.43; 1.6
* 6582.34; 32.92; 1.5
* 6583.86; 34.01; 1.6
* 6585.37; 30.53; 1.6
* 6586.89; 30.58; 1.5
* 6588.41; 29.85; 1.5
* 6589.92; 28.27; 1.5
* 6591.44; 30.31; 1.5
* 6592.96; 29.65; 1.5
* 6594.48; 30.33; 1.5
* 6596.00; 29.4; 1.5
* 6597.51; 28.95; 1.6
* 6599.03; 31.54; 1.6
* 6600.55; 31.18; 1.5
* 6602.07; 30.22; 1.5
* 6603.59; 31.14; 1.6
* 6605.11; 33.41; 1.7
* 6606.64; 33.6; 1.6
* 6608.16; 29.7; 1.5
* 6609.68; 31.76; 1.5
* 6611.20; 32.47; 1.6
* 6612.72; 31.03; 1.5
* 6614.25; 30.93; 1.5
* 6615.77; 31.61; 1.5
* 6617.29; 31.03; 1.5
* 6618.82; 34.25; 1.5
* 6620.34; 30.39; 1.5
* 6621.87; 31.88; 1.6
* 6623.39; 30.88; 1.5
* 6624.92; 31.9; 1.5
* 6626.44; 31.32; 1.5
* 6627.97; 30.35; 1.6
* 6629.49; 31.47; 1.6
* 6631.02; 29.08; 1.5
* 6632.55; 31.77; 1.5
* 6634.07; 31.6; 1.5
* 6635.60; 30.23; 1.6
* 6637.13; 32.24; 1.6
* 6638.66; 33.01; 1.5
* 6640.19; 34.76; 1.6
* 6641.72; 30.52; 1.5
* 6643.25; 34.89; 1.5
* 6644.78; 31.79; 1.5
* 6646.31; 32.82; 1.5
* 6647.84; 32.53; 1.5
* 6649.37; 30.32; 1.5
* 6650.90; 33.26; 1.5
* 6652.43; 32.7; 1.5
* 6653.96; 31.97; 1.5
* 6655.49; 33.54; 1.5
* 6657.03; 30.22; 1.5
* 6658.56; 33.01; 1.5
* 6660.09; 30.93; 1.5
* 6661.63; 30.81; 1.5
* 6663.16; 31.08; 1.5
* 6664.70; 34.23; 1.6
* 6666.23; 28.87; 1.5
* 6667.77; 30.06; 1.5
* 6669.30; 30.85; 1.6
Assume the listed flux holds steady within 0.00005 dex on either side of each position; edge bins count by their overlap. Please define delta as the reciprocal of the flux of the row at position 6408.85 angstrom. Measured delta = 0.036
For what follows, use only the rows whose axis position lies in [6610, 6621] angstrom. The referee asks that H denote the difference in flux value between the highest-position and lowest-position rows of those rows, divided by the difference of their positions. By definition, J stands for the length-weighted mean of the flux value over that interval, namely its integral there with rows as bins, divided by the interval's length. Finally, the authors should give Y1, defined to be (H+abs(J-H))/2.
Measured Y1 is 15.8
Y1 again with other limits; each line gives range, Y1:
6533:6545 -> 15.9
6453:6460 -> 14.8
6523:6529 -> 15.7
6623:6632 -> 15.4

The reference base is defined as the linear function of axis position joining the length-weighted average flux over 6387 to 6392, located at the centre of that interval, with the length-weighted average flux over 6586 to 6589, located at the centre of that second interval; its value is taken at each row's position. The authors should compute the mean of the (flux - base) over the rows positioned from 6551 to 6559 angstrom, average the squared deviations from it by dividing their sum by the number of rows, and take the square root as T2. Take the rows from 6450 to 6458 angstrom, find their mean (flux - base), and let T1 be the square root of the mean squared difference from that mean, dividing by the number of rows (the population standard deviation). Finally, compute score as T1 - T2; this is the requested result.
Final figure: 0.31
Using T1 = 1.81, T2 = 1.51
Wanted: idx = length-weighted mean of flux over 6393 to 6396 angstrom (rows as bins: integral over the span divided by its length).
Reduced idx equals 31.9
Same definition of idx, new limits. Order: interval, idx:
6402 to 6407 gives 30.1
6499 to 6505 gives 29.8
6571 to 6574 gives 33.3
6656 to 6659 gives 31.6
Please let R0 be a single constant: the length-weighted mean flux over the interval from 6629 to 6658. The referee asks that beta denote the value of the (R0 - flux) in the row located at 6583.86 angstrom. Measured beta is -2.0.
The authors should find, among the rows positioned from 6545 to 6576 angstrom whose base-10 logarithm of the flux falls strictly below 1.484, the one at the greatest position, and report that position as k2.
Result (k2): 6562.67 angstrom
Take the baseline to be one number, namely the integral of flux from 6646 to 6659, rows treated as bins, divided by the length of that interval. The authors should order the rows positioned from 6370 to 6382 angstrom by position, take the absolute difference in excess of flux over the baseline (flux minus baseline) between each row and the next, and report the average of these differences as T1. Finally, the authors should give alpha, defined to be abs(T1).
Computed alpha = 0.88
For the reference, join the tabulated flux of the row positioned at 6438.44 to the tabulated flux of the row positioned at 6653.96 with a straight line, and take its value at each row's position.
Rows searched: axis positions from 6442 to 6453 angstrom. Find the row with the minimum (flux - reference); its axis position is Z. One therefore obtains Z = 6442.88 angstrom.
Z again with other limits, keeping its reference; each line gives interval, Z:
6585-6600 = 6589.92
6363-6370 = 6364.74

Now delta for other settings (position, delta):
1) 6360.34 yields 0.035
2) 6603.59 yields 0.032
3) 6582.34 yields 0.030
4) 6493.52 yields 0.030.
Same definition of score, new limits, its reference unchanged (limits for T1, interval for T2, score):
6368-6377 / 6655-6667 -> -0.98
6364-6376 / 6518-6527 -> 0.31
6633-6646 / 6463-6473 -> -0.13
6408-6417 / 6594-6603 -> 0.68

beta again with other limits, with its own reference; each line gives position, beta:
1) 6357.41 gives 1.4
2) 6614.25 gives 1.1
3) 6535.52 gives 2.9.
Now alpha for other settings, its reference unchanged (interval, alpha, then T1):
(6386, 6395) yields 2.47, 2.5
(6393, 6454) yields 1.24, 1.2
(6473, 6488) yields 1.28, 1.3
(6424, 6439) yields 1.13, 1.1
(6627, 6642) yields 1.83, 1.8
